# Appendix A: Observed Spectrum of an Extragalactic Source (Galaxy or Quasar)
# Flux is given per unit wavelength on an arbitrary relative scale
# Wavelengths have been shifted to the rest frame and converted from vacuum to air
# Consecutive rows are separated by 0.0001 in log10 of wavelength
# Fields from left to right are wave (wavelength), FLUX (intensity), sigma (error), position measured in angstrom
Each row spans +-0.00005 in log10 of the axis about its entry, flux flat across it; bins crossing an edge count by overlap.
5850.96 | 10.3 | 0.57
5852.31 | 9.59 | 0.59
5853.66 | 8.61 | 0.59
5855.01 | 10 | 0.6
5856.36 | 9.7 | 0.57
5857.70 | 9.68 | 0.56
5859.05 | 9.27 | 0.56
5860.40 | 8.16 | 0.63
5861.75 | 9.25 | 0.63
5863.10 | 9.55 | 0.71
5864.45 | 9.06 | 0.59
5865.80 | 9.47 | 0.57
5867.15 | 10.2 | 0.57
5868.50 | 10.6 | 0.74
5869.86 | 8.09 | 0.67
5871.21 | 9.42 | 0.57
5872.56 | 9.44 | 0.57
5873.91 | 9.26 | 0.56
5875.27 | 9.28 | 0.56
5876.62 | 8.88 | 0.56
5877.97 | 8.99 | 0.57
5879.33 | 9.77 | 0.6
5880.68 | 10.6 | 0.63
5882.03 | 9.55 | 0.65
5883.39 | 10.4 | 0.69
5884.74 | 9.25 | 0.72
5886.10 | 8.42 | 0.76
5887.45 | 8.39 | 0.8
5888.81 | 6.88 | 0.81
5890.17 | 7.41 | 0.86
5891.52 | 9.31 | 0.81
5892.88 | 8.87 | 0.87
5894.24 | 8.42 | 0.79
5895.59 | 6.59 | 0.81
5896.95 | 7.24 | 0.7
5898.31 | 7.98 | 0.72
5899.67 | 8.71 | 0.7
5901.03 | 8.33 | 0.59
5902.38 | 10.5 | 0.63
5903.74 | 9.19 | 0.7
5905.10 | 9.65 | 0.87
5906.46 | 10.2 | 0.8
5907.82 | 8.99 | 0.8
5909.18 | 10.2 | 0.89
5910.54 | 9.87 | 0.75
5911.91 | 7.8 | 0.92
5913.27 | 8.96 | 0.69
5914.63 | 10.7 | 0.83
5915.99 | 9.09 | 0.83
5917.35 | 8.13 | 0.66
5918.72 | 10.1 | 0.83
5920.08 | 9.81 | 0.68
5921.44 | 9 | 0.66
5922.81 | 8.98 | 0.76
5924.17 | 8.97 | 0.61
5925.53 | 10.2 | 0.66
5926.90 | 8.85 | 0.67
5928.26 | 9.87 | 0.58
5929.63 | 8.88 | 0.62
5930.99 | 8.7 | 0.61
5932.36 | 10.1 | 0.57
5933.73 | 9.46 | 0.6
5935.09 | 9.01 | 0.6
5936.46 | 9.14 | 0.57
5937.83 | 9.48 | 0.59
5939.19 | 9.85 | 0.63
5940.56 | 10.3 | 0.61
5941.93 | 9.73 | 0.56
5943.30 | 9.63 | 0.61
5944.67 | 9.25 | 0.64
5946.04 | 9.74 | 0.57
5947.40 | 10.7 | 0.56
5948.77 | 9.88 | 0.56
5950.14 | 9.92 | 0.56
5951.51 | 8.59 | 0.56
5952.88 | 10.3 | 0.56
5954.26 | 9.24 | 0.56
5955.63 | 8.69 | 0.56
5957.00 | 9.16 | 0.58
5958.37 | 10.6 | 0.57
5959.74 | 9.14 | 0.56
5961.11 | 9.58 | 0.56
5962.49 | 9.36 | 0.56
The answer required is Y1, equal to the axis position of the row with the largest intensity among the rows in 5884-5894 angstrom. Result 5891.52 angstrom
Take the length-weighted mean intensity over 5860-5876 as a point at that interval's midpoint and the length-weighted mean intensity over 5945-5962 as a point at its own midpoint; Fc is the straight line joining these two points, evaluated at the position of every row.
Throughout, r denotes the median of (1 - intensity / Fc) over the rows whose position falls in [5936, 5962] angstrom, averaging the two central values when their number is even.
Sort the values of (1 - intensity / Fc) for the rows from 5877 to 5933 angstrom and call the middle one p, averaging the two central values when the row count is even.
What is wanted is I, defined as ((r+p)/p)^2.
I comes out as 0.8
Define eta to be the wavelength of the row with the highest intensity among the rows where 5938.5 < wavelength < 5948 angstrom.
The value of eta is 5947.40 angstrom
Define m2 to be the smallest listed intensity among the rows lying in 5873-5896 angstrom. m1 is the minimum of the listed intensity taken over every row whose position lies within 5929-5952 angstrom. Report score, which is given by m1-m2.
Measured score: 2.0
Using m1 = 8.59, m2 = 6.59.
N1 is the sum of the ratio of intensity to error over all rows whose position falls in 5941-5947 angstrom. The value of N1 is 64.7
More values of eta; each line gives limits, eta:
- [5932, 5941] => 5940.56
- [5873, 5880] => 5879.33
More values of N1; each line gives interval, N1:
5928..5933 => 63.3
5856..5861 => 63.8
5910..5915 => 47.5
